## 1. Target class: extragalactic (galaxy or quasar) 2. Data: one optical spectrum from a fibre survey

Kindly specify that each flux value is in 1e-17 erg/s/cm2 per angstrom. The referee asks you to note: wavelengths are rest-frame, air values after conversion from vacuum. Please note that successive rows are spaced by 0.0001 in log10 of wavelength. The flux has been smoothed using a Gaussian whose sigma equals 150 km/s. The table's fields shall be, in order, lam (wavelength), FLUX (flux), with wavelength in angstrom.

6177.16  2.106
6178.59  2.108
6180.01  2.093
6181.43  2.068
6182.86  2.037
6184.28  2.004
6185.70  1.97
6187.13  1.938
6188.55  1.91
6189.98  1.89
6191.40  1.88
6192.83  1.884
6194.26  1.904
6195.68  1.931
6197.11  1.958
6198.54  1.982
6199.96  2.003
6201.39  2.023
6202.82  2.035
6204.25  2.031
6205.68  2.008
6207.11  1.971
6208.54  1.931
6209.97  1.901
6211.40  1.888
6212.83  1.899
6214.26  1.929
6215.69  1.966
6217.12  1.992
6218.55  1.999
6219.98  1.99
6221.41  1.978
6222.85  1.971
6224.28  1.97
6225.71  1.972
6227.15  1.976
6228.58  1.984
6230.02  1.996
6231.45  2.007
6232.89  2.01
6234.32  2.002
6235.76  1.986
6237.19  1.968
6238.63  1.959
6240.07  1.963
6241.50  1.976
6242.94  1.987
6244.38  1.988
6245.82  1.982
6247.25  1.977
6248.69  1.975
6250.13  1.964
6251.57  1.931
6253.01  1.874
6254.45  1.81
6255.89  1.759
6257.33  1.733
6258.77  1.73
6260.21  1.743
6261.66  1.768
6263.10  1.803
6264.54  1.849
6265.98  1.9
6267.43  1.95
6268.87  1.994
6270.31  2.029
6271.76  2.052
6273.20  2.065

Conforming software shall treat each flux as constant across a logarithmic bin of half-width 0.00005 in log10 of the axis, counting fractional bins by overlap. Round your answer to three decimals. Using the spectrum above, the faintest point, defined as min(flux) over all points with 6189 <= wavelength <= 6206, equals 1.880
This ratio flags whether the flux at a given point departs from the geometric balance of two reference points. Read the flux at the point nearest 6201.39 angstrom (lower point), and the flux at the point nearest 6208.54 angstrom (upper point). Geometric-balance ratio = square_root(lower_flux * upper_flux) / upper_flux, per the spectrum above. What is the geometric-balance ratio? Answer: 1.02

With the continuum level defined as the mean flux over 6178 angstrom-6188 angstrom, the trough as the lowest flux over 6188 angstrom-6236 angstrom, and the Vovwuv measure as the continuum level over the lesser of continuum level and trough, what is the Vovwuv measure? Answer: 1.08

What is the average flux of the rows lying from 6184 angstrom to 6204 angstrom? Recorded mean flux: 1.95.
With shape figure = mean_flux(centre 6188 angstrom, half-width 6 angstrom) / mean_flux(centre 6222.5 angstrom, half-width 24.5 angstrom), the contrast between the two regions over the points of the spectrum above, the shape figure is 0.98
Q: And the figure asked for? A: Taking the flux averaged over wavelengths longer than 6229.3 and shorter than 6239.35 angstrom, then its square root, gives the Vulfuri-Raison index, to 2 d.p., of 1.41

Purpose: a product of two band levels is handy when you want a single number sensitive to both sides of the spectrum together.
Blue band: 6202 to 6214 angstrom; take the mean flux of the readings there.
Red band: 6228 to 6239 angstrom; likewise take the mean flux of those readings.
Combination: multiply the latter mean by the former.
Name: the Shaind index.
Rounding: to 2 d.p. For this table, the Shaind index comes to 3.89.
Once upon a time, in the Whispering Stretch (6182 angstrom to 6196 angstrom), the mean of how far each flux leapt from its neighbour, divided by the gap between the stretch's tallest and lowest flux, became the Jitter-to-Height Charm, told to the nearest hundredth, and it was 0.15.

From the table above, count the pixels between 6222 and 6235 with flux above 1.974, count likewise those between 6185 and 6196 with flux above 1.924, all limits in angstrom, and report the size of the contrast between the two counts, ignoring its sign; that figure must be 3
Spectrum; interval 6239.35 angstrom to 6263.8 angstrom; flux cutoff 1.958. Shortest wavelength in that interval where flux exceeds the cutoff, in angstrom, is 6240.07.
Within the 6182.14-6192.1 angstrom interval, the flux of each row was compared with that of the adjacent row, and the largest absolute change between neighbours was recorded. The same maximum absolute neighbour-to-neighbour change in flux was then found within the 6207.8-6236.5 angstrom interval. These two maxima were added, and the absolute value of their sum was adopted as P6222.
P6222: 0.071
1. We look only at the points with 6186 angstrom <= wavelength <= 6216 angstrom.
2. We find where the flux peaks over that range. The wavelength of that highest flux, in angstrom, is 6202.82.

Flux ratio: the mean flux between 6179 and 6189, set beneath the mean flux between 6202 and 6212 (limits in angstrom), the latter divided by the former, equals 0.98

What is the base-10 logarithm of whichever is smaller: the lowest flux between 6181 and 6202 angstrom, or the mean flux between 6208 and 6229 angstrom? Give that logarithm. 0.274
